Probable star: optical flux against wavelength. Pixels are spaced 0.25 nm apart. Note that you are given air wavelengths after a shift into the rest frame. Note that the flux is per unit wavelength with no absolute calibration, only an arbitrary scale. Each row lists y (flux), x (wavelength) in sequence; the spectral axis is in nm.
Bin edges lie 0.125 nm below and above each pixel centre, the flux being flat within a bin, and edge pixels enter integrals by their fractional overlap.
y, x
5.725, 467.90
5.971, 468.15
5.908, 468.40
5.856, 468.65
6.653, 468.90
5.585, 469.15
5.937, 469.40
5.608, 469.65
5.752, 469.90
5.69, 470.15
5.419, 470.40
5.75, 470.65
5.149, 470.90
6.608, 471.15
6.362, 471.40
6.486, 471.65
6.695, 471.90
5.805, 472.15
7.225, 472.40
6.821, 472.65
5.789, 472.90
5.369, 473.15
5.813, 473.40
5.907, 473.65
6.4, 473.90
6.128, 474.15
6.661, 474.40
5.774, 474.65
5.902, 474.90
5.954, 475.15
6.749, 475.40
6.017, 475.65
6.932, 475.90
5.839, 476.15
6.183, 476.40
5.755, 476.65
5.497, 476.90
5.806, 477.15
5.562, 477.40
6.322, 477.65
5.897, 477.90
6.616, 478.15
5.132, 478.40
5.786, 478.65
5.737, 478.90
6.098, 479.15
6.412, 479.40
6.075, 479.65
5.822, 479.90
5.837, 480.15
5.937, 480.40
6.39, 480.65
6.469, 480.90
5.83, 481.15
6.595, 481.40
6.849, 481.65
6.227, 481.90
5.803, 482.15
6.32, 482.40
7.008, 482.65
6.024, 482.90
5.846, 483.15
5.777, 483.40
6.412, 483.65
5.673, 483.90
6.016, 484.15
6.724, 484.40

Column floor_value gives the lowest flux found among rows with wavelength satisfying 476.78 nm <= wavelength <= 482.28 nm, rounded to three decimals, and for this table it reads 5.132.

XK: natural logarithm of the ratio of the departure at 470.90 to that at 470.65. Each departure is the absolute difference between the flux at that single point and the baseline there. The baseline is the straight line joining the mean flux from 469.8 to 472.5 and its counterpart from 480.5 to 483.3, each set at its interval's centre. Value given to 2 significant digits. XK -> 1.1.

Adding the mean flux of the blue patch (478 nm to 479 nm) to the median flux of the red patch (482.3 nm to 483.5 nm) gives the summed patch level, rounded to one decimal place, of 11.8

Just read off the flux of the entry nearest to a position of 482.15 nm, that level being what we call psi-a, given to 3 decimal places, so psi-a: 5.803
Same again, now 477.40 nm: 5.562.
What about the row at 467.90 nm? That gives 5.725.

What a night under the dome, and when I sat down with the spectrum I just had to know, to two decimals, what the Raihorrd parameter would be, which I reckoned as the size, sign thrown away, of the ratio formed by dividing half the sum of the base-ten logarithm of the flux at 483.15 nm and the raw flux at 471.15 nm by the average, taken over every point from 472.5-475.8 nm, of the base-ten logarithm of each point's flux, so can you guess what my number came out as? 4.70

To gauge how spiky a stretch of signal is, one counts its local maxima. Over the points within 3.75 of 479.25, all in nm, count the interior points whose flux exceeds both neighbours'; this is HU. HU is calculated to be 10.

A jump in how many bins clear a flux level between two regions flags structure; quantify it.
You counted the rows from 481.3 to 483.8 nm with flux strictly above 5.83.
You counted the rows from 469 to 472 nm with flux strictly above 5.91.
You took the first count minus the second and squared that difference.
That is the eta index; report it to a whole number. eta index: 9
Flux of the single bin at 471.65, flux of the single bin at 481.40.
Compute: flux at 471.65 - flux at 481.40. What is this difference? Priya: -0.11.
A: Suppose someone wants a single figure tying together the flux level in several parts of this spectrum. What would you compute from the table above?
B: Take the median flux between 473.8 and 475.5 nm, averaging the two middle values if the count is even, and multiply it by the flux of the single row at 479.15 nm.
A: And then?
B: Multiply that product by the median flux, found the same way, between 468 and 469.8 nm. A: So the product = 221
